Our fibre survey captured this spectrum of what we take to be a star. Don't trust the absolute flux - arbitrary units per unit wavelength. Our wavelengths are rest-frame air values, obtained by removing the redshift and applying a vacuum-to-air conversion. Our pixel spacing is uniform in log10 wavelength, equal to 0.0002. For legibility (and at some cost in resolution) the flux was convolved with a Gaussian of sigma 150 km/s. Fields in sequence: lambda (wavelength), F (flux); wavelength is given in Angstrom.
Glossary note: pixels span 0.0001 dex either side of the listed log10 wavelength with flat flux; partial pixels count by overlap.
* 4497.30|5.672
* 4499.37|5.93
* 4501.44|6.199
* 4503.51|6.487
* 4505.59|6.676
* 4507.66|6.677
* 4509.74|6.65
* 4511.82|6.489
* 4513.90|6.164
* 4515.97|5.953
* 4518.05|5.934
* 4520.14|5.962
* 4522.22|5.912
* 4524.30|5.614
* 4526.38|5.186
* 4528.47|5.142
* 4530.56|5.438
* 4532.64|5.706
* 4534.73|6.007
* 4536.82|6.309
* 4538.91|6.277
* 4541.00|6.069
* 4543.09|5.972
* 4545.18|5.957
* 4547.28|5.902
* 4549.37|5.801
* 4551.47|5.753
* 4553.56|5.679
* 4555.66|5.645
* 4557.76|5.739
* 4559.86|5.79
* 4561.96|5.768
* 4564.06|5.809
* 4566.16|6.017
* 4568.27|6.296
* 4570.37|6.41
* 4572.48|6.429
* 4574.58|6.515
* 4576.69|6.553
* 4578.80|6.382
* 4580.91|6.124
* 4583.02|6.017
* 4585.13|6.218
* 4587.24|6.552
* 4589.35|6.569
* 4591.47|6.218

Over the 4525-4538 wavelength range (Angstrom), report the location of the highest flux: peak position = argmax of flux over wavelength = 4536.82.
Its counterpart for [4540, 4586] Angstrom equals 4576.69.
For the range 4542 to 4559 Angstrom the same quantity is 4543.09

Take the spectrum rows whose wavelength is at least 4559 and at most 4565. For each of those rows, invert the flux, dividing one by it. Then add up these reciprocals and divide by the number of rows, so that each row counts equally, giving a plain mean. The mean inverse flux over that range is 0.173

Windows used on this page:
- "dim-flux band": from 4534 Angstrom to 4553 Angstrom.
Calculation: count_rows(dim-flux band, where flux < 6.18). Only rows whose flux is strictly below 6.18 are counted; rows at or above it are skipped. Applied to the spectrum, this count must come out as 7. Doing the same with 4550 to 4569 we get 8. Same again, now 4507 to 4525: 6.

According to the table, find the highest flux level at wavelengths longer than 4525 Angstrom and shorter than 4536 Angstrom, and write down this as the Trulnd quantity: 6.007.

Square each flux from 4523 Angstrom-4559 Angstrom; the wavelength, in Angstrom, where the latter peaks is 4536.82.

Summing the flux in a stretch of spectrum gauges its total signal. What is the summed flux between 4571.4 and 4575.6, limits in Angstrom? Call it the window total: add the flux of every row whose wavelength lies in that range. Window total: 13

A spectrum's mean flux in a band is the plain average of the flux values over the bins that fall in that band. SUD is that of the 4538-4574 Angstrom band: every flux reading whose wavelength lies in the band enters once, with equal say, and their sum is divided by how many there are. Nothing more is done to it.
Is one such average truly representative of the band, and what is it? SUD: 6.0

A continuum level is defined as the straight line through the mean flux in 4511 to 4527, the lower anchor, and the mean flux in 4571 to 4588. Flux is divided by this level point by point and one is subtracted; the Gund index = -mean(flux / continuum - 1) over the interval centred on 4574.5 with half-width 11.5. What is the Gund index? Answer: 0.009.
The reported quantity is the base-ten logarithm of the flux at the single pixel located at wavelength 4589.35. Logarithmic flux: 0.817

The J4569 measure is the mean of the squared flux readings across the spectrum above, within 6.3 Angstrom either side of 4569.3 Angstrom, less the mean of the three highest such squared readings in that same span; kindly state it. -3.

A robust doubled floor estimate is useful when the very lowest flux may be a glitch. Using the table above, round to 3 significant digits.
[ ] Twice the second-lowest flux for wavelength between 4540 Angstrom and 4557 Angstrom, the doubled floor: 11.4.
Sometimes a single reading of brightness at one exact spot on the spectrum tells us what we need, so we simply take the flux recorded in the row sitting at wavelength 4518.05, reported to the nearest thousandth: 5.934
